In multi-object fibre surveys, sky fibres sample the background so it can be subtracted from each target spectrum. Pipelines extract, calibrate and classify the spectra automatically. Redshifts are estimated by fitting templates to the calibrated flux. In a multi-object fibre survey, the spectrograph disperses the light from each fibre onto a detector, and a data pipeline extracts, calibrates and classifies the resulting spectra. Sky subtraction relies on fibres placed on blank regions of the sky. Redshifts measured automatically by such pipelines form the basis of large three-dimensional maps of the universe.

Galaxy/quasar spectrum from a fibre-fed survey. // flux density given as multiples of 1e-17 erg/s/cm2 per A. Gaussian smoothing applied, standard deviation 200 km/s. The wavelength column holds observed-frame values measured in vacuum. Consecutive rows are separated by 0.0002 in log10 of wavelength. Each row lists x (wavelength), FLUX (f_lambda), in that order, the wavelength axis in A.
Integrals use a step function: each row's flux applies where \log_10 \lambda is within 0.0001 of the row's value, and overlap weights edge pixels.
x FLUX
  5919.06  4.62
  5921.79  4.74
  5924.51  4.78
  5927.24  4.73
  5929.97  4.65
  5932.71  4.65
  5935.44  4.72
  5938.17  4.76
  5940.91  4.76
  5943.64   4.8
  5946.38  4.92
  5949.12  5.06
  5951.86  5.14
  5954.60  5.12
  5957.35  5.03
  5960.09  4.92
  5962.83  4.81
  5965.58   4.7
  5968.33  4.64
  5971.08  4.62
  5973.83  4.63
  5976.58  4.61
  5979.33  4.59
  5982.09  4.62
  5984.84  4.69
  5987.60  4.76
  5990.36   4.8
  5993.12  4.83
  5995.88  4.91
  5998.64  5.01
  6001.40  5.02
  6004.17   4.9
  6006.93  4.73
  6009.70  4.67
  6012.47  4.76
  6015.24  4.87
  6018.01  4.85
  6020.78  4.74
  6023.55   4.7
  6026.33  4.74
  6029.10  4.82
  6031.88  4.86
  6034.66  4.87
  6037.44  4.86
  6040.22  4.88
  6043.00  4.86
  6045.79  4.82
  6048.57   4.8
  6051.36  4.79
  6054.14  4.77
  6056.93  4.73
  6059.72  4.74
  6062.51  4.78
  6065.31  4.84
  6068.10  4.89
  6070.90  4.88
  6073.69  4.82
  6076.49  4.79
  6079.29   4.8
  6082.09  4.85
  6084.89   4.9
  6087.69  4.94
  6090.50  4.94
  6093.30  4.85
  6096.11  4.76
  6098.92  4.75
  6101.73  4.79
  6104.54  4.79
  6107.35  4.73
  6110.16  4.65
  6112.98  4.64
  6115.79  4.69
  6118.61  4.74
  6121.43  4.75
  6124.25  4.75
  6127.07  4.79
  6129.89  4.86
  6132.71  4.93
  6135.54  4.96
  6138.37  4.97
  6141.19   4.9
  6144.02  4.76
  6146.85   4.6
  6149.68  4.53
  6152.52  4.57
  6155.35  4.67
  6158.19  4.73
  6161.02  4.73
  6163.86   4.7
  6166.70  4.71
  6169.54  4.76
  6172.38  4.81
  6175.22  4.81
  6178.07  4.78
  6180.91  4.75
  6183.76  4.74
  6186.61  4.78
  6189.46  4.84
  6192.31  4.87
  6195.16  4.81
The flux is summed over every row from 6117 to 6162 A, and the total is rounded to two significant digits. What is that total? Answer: 76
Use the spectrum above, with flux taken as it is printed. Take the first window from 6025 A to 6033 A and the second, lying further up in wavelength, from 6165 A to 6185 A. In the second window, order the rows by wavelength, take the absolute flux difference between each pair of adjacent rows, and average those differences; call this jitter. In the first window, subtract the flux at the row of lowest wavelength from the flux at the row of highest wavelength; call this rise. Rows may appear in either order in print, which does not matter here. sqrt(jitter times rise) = 0.06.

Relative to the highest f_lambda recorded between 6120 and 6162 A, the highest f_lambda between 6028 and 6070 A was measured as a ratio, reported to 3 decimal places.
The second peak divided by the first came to 0.984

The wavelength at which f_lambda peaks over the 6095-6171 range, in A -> 6138.37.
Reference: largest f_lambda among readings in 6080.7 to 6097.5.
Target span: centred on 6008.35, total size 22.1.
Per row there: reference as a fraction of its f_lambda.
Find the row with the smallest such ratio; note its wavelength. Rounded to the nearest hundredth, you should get 6001.40 A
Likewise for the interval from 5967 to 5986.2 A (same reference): 5984.84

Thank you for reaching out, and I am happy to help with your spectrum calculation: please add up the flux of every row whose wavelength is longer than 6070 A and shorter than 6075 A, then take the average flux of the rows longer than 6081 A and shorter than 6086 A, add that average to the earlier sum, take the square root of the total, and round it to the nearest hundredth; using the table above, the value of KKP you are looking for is 3.82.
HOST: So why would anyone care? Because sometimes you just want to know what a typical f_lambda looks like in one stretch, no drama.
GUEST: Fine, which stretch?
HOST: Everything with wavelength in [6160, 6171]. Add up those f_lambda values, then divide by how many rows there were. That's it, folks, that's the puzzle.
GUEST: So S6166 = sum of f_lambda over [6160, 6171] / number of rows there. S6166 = 4.72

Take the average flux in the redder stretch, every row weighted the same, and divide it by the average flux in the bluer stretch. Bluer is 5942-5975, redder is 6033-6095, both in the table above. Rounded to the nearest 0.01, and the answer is 0.99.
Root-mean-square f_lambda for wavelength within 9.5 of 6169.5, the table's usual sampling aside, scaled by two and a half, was 11.9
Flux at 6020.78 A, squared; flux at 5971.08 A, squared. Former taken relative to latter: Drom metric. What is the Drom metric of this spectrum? 1.05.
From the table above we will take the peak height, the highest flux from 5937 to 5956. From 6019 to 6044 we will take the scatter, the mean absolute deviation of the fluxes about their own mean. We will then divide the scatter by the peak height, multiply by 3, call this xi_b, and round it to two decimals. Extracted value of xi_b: 0.03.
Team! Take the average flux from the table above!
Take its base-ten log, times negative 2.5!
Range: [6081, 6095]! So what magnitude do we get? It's -1.72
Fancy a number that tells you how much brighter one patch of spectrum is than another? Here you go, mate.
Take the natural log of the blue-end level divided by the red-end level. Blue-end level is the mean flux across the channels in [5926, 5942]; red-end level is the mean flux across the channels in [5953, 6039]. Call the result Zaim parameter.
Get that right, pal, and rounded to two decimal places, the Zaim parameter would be -0.02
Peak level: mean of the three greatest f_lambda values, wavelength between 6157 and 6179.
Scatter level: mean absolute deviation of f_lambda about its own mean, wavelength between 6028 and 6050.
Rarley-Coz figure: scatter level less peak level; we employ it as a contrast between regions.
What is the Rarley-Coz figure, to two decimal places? -4.78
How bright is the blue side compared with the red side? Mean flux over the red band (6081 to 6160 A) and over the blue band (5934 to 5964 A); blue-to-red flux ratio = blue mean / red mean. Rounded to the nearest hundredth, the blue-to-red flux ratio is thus 1.03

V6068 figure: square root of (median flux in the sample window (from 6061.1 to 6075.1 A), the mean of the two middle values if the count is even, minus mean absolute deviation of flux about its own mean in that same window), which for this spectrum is 2.19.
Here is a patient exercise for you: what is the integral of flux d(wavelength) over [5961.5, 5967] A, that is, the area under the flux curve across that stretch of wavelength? 26.1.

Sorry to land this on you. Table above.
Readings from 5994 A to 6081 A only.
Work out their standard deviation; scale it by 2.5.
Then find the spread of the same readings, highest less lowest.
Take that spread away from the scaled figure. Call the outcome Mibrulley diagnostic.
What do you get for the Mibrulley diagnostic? -0.15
